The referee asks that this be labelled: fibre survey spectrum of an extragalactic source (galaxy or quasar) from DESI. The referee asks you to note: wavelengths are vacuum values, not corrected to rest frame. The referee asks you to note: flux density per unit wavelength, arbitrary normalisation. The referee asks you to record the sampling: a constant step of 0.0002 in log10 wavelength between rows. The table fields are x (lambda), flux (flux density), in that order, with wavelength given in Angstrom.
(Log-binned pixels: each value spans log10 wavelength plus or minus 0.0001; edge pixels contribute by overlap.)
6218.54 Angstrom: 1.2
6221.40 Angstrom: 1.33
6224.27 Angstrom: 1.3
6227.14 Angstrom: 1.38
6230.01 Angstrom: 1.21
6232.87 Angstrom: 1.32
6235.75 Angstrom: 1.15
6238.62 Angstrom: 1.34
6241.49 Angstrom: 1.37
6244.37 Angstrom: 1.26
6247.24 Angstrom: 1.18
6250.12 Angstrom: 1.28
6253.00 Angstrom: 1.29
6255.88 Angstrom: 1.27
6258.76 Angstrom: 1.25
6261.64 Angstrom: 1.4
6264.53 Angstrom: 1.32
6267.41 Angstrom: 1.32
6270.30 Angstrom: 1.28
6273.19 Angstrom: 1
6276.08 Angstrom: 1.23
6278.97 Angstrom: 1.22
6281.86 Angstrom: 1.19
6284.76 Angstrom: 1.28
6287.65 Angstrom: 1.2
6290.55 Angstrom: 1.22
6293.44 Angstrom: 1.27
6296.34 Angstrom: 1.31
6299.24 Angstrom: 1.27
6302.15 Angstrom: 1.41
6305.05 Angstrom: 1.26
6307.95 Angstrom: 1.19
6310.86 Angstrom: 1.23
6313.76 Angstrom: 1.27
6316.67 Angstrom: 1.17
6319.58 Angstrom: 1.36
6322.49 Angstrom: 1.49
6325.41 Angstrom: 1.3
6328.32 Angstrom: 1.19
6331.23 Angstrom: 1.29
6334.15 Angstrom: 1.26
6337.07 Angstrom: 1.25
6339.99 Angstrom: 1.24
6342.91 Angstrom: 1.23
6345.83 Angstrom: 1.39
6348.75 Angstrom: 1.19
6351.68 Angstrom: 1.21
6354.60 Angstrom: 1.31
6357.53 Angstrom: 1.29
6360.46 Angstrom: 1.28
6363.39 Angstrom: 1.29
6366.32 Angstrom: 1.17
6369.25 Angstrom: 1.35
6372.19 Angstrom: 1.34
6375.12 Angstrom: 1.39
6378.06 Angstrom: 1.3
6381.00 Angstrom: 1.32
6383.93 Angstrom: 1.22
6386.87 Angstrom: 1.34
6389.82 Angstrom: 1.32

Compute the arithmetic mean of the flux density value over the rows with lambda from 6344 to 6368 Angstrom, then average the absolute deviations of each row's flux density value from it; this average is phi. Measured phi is 0.057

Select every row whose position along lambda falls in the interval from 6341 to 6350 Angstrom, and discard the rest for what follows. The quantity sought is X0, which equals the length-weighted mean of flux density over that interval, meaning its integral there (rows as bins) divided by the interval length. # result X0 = 1.27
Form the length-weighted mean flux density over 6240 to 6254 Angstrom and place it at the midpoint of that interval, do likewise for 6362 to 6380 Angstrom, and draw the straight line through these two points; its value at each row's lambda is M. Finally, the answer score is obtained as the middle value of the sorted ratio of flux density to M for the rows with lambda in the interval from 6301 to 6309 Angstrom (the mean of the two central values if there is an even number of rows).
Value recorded 0.98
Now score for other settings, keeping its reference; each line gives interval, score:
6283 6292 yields 0.95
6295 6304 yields 1.02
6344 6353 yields 0.93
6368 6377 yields 1.03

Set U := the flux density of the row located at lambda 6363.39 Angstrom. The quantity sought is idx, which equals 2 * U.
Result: 2.58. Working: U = 1.29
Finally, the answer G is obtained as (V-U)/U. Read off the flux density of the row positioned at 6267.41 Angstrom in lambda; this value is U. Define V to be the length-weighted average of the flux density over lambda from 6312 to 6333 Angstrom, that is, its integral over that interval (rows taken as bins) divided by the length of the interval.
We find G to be -0.0194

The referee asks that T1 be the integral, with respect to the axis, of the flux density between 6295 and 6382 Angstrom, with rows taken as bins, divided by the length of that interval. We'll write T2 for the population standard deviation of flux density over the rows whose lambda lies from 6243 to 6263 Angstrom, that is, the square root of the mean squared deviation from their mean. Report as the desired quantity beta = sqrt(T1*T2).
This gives 0.279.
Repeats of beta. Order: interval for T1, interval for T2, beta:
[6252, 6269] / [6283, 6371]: 0.308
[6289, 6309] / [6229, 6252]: 0.307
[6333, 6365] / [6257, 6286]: 0.357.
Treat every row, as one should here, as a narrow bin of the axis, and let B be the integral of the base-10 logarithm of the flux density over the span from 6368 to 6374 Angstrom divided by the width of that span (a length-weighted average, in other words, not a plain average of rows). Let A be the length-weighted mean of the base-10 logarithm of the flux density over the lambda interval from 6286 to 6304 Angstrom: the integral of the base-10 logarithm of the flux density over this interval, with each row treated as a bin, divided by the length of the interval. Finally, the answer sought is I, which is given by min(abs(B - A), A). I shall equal 0.023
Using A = 0.107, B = 0.129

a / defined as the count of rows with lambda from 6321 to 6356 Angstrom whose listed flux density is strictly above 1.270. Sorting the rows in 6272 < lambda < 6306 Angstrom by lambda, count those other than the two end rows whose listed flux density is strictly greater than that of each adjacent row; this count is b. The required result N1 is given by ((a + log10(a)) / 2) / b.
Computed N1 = 0.7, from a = 5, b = 4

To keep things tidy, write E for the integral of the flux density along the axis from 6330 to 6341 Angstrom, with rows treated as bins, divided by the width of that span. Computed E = 1.26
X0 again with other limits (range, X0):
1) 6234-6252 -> 1.26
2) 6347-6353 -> 1.21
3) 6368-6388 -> 1.32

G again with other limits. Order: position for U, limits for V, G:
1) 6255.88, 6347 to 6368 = -0.0144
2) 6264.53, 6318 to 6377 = -0.0222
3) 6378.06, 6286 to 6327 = -0.0138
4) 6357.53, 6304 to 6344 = -0.0180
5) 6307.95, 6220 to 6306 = 0.0674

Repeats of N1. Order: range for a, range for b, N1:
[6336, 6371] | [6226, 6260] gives 1.1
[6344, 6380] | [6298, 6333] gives 1.7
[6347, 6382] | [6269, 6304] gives 1.7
